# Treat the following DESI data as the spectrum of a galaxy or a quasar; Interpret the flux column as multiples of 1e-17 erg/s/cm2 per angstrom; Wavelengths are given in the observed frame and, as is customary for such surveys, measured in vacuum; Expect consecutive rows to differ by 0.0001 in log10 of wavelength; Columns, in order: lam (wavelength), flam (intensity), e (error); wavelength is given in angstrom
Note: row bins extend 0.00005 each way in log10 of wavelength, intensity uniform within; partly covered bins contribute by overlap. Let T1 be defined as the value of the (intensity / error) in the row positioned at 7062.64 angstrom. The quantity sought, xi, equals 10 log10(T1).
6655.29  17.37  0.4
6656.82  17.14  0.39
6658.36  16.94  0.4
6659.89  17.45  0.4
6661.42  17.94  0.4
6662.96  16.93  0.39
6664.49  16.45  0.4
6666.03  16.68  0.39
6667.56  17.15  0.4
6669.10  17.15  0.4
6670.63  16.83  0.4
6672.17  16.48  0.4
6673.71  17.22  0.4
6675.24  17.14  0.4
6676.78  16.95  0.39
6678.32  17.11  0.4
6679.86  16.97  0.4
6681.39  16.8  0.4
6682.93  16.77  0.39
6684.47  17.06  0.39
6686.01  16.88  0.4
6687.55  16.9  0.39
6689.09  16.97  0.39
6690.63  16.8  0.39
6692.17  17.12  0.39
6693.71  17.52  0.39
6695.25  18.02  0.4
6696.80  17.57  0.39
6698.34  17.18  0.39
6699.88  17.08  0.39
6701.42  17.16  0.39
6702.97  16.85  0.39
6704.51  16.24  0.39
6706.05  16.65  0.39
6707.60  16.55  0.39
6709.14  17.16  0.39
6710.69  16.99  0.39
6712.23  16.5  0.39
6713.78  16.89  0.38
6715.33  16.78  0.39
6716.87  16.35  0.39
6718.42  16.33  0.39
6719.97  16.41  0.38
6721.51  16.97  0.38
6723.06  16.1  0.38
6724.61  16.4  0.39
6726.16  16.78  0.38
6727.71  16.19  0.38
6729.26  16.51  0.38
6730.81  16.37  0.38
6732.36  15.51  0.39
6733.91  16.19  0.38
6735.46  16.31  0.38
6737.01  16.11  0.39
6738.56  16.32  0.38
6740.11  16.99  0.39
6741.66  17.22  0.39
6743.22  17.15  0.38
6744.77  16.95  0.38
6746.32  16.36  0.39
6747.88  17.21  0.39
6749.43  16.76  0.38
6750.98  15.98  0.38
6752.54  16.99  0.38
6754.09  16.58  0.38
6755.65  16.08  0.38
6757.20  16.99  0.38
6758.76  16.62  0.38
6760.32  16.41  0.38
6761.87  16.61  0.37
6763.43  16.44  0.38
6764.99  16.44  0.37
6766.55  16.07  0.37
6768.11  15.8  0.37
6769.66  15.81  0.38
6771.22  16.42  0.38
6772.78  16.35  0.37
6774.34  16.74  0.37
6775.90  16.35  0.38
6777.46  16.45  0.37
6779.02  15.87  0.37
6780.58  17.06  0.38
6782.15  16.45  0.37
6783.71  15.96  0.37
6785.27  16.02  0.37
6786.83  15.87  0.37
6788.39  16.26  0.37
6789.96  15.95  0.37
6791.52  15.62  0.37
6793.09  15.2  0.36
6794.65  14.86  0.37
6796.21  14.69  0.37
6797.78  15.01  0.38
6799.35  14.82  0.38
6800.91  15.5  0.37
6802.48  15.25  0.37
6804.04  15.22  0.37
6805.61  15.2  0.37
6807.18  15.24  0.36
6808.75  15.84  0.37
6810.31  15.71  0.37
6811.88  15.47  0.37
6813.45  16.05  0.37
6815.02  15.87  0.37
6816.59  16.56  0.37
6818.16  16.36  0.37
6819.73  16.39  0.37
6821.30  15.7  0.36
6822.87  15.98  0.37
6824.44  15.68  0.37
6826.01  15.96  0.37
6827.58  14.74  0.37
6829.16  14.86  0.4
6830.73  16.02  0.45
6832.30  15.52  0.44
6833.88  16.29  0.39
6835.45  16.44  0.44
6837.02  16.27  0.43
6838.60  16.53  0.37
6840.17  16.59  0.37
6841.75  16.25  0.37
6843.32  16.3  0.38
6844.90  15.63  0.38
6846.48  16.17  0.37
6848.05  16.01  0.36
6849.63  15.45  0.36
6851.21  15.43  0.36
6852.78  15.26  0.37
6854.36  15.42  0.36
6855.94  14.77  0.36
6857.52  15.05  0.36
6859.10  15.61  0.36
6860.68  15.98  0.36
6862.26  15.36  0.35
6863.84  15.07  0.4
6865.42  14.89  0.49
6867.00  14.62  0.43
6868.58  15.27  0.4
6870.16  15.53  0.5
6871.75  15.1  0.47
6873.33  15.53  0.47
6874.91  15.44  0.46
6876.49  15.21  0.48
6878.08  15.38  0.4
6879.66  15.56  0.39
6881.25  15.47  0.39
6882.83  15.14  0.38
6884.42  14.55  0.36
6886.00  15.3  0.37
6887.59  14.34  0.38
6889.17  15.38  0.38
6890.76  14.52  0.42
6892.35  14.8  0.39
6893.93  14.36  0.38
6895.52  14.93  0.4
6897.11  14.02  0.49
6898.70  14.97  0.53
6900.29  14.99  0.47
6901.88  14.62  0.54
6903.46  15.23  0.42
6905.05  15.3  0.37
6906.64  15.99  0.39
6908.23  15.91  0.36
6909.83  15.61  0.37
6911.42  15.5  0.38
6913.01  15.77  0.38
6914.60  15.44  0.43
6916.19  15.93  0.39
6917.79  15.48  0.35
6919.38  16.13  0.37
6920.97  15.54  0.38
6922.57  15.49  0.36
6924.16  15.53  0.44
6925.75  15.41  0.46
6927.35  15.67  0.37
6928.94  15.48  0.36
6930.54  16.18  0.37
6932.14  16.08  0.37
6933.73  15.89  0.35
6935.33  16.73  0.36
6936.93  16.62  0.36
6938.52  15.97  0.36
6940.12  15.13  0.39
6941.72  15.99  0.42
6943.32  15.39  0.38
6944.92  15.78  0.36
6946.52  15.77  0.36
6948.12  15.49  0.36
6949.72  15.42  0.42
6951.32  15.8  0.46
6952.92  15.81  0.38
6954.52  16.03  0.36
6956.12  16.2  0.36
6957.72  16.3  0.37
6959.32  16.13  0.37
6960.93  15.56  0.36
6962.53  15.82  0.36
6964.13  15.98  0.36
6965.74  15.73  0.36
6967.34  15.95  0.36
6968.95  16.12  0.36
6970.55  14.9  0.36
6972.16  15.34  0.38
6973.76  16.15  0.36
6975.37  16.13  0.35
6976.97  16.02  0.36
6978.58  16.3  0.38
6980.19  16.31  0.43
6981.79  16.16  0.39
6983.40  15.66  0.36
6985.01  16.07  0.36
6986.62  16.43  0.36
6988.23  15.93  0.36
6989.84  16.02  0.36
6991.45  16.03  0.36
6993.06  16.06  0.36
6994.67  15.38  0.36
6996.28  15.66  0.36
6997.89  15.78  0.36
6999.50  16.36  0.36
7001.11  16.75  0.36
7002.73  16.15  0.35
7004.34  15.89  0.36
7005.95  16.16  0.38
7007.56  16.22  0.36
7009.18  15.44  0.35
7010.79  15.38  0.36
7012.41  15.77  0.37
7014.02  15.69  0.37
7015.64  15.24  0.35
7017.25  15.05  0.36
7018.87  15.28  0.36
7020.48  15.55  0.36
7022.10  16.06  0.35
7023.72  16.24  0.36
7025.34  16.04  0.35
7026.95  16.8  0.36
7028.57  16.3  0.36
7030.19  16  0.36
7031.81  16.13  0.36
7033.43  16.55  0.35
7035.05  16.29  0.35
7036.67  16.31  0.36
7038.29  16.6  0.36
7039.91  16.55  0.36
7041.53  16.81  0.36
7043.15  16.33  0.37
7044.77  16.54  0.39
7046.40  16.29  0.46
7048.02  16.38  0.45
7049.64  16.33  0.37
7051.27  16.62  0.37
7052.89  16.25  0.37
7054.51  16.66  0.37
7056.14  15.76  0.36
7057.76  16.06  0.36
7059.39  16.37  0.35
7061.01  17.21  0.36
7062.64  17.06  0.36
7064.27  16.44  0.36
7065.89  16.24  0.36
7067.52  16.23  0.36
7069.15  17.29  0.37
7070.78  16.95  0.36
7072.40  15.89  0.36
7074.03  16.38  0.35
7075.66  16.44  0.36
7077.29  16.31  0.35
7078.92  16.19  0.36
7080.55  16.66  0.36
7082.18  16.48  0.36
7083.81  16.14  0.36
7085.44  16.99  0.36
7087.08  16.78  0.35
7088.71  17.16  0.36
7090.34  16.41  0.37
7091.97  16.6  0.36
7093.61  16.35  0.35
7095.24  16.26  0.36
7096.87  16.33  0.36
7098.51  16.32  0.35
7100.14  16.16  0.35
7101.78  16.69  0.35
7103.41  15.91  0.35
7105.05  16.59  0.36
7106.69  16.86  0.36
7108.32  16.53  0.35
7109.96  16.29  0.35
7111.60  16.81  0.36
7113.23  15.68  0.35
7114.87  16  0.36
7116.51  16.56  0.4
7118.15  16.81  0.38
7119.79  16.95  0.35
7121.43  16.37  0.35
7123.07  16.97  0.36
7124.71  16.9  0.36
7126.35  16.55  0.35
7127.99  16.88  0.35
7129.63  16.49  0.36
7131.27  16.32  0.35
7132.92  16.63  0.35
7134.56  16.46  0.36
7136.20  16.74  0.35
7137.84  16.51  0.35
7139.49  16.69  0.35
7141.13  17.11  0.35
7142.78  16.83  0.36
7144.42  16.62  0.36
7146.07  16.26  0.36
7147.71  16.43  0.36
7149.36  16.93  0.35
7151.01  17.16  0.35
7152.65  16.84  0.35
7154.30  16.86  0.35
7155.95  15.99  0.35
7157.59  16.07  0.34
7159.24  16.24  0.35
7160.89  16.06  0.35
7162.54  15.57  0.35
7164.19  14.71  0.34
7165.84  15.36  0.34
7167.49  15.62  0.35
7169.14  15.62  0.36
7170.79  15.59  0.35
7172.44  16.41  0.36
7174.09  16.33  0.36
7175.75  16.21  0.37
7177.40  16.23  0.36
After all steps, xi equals 16.8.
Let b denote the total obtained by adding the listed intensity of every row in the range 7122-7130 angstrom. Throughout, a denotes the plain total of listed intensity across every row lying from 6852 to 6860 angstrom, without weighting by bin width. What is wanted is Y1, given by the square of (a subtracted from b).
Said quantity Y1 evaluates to 59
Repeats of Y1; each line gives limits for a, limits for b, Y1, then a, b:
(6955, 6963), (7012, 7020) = 9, 80.0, 77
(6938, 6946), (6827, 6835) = 1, 78.3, 77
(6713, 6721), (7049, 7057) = 1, 82.8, 82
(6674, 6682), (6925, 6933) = 38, 85.0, 79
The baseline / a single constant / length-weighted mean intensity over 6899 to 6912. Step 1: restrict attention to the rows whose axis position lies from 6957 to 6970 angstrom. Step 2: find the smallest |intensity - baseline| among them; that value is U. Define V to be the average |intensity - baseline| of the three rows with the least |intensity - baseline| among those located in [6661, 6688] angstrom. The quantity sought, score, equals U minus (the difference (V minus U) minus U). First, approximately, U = 0.2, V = 1.2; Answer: -0.6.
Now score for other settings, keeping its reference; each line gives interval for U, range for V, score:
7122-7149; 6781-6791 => 2.1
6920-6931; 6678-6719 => -0.8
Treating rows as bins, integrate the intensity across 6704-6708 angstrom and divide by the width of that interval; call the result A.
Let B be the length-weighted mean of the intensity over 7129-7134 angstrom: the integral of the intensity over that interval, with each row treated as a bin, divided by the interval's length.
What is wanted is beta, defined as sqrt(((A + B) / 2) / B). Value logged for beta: 1.00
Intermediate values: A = 16.5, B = 16.5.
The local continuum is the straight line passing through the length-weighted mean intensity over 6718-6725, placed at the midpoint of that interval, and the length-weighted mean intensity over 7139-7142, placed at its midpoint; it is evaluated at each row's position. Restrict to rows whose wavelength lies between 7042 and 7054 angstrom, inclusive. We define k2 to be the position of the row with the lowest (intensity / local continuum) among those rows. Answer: 7052.89 angstrom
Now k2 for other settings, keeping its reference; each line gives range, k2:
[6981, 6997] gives 6994.67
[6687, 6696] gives 6690.63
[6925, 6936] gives 6925.75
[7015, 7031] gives 7017.25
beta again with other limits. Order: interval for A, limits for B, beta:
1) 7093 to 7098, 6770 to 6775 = 1.00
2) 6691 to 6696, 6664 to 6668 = 1.01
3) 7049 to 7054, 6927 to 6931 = 1.01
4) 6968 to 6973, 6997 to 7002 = 0.99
